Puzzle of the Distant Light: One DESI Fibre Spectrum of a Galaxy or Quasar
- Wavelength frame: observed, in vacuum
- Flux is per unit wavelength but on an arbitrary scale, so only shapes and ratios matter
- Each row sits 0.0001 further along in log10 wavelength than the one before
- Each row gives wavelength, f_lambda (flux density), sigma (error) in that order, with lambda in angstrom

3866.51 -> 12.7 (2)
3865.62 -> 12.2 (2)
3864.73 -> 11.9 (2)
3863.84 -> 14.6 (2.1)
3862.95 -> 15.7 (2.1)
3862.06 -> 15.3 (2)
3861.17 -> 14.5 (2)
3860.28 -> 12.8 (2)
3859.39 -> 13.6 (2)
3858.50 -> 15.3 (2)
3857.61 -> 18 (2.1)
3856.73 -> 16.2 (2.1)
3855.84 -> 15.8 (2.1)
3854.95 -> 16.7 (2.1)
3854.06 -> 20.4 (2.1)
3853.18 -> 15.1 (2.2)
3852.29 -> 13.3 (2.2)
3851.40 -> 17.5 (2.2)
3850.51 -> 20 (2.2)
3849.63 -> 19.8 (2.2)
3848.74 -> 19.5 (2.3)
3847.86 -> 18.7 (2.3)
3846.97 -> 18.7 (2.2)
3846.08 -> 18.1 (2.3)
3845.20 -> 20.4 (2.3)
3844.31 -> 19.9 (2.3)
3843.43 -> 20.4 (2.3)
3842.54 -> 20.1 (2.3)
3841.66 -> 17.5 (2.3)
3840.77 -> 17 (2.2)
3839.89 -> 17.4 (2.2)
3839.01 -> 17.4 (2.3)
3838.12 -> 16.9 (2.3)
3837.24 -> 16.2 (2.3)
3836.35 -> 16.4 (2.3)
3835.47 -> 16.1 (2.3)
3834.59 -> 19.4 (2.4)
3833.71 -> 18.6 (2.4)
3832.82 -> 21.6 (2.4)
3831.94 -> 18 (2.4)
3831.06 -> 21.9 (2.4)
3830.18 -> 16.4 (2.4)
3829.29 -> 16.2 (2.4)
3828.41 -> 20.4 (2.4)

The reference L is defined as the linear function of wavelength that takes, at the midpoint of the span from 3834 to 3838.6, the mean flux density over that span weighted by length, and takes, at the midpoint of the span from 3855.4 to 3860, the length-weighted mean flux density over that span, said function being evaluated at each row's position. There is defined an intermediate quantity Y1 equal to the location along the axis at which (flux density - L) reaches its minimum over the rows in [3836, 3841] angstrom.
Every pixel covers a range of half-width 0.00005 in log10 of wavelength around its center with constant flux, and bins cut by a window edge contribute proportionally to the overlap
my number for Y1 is 3837.24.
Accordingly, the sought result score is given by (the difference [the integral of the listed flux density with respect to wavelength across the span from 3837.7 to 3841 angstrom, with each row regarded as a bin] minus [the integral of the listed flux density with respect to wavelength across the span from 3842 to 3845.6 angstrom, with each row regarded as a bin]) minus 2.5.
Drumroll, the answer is -18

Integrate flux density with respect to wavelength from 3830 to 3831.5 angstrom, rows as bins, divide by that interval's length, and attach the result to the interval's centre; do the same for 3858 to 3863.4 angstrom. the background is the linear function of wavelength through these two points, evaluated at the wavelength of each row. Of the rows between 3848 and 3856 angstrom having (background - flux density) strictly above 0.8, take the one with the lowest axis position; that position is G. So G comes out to 3852.29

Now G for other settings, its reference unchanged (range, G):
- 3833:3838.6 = 3835.47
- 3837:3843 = 3837.24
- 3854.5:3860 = 3859.39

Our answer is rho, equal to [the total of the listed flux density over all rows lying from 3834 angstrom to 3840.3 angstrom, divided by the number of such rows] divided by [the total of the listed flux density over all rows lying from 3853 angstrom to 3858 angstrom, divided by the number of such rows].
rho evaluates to 1.00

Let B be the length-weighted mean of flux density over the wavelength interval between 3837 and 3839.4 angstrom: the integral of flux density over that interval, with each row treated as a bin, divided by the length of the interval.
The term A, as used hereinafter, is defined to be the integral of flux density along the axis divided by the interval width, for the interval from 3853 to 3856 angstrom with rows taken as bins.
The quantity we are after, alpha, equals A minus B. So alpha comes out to 0.4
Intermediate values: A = 17.3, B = 17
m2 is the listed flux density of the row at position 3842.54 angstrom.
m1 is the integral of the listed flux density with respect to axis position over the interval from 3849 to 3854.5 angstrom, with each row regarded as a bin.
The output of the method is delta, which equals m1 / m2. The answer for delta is 4.9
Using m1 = 98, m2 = 20.1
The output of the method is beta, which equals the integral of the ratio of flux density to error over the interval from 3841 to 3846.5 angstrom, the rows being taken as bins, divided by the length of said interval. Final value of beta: 8.41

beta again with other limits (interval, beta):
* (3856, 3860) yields 7.62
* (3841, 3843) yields 8.11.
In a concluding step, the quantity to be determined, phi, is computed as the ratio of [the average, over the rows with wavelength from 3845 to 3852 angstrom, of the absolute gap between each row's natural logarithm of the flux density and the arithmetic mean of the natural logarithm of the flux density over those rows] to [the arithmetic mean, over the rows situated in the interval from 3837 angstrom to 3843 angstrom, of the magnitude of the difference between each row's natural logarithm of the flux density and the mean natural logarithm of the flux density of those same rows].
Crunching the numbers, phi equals 1.08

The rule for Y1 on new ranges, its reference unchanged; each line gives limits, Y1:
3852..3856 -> 3852.29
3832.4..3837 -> 3835.47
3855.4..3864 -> 3860.28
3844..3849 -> 3846.08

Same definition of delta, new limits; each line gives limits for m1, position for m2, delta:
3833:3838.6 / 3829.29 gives 6.0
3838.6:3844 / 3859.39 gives 7.3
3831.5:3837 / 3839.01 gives 5.8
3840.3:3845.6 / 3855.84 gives 6.4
